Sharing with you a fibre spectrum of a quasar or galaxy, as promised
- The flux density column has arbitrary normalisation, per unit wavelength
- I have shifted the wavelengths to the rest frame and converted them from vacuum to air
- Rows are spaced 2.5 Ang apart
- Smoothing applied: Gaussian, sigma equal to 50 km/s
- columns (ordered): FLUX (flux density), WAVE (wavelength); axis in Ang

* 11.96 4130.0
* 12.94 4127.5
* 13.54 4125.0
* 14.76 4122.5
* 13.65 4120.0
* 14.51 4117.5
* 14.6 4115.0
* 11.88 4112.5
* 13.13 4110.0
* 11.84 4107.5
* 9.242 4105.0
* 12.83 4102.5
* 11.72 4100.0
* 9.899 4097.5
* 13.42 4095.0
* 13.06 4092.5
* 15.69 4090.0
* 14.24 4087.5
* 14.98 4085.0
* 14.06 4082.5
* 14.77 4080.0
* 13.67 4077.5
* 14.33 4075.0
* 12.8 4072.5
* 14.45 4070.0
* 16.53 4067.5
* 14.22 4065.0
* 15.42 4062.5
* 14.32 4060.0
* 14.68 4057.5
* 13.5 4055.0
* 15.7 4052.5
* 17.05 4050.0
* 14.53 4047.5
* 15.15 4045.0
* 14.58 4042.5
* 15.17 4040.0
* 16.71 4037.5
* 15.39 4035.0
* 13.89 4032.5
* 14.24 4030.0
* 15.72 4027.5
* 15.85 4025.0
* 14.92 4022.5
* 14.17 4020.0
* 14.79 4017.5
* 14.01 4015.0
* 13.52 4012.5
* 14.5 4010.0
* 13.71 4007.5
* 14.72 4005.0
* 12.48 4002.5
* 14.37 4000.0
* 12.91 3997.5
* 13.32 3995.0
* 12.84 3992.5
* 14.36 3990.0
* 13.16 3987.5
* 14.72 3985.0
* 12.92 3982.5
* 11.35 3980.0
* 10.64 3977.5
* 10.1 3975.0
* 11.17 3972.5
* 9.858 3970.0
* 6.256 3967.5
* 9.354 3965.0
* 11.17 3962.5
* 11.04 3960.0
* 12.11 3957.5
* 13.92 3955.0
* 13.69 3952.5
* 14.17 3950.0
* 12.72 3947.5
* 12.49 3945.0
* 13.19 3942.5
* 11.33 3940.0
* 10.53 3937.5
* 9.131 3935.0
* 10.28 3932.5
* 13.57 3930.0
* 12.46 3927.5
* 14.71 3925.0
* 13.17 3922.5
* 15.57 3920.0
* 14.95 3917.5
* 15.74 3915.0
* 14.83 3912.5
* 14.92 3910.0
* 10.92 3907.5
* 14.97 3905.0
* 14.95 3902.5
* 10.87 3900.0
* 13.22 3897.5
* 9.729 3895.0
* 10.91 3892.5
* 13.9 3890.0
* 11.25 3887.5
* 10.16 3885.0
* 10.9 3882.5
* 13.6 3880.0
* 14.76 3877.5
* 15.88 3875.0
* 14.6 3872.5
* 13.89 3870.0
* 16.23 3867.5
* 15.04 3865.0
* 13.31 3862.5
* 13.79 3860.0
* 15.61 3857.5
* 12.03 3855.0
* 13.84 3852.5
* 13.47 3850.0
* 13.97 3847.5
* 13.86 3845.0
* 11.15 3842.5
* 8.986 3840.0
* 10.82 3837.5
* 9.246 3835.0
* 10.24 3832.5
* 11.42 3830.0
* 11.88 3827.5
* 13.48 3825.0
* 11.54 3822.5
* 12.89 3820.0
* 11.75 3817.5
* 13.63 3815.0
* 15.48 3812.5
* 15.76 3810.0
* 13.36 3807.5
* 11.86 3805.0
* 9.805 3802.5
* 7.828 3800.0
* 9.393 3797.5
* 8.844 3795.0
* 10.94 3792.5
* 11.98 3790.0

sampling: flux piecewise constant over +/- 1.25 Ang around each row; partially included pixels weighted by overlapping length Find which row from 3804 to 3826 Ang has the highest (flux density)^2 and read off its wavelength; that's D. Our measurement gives 3810.0 Ang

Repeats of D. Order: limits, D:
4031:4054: 4050.0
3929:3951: 3950.0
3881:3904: 3902.5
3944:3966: 3950.0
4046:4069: 4050.0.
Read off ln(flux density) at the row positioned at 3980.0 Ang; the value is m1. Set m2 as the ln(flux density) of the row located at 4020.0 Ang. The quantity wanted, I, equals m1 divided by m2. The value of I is 0.92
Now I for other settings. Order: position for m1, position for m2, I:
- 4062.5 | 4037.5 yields 0.97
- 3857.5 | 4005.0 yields 1.02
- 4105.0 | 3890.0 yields 0.84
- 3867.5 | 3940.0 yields 1.15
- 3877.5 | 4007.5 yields 1.03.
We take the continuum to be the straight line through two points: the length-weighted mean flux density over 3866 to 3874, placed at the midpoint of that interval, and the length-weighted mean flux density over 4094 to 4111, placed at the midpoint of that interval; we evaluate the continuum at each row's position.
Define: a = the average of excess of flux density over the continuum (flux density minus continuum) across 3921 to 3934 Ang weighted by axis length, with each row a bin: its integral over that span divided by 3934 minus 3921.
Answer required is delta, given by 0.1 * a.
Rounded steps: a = -1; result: -0.13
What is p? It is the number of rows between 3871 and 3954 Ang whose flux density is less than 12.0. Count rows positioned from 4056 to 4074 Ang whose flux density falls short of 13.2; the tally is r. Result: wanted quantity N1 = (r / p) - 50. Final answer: -49.9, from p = 11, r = 1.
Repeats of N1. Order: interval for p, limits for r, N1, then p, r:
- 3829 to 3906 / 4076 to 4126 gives -49.3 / 12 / 8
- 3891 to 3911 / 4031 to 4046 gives -50.0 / 4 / 0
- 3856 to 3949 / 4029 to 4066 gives -50.0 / 11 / 0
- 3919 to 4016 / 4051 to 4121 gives -49.3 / 13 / 9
